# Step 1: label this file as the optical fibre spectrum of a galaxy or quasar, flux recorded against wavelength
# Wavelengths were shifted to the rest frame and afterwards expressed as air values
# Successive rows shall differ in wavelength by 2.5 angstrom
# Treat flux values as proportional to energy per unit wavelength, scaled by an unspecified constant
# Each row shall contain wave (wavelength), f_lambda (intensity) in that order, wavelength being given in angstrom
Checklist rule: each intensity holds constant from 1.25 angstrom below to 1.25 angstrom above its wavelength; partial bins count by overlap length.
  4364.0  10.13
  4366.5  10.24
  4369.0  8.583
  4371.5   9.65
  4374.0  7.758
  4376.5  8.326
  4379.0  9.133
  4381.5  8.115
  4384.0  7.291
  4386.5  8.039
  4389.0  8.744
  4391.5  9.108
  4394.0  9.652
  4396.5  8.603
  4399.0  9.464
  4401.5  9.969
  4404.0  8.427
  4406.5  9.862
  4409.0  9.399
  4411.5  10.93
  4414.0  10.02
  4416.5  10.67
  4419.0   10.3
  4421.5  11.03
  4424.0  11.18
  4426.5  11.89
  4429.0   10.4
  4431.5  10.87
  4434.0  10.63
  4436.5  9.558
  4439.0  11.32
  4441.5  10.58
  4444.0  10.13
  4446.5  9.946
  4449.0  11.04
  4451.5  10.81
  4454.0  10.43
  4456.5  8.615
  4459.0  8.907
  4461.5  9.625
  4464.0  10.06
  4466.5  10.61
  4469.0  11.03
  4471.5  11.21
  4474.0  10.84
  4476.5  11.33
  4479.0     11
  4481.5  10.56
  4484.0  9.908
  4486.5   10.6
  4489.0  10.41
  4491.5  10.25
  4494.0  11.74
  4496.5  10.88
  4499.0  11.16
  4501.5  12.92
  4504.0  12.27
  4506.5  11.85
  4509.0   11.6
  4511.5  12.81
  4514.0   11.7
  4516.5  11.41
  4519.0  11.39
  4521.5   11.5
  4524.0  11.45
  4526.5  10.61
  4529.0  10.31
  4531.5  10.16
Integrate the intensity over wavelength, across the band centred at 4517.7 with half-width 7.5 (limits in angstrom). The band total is 176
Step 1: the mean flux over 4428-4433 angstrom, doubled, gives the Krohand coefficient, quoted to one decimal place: 21.3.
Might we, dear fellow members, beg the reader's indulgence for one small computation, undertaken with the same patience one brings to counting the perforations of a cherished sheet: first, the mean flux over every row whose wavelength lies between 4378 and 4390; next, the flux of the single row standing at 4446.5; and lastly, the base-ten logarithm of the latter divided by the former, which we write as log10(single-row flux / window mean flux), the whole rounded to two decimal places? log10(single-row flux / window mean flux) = 0.08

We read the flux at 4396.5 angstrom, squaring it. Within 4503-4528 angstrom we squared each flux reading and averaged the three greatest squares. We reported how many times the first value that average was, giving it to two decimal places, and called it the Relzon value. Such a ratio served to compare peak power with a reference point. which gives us 2.05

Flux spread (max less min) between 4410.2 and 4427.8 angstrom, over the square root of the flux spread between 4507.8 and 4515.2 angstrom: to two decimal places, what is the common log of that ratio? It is 0.23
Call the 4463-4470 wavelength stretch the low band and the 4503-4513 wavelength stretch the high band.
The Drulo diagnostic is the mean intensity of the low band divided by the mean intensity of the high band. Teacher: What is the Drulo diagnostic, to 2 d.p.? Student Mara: 0.87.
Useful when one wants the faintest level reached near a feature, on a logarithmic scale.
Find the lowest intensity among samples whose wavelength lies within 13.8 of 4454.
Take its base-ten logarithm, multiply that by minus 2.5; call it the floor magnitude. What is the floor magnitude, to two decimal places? -2.34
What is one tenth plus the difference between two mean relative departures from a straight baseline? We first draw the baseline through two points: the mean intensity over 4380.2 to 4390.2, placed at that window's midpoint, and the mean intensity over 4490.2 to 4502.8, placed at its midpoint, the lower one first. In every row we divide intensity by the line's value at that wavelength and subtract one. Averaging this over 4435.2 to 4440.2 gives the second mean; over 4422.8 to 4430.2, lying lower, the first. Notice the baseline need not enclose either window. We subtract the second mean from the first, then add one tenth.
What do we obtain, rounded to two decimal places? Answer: 0.22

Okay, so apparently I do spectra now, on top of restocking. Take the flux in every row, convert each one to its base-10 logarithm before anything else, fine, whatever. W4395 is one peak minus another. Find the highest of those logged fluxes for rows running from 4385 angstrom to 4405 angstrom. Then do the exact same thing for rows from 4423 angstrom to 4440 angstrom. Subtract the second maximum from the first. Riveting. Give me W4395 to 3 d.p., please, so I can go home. -0.077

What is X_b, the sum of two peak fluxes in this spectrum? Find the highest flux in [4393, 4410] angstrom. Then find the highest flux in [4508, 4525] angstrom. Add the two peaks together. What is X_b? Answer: 22.8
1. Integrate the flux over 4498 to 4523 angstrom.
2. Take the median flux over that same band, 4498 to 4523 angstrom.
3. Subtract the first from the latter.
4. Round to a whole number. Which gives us -285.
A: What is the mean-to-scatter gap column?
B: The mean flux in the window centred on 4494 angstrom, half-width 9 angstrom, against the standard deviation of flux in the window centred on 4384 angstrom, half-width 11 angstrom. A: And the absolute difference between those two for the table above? 10.4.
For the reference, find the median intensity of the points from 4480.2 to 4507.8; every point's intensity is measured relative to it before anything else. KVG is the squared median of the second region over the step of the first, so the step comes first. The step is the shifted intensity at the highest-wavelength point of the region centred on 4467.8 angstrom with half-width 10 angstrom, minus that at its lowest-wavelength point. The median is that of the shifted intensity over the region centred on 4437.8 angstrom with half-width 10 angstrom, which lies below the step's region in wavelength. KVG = 0.1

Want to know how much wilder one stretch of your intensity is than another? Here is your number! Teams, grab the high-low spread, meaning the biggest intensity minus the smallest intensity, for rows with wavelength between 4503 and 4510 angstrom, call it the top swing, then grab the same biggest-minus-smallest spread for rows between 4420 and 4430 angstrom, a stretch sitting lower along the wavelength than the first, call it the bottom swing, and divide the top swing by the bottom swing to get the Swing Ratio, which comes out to 0.4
